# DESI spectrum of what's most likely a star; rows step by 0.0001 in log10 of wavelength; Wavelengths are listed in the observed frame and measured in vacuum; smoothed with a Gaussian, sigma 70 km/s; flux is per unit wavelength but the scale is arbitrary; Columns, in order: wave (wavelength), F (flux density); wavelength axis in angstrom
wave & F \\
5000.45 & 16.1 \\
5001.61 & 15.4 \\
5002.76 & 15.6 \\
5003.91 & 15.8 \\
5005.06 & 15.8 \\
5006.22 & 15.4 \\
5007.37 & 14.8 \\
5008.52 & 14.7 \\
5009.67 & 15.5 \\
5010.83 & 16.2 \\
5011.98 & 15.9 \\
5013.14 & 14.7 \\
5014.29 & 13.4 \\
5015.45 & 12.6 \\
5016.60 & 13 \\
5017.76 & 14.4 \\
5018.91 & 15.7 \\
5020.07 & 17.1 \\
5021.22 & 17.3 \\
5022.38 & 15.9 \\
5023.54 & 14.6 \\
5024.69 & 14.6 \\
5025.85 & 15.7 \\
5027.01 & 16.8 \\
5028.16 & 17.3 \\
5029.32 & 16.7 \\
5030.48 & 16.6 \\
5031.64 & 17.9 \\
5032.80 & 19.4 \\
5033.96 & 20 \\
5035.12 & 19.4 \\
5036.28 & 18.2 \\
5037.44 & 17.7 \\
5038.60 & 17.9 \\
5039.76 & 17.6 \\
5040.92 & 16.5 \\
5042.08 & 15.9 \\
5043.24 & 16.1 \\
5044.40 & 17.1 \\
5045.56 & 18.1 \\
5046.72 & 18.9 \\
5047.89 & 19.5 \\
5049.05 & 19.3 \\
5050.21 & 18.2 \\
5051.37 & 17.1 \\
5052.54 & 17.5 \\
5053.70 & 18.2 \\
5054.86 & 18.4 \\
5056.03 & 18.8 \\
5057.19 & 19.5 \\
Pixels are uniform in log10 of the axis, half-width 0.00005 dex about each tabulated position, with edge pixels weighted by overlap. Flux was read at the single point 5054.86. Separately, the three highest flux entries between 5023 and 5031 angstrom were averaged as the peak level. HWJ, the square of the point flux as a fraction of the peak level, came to 1.18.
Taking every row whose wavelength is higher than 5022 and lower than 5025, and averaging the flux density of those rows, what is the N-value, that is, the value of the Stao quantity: 15.0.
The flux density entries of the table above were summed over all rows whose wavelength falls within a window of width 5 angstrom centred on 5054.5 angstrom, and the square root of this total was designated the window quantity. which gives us 8.54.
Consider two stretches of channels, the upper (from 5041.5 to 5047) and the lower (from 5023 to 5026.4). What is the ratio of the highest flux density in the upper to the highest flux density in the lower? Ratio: 1.20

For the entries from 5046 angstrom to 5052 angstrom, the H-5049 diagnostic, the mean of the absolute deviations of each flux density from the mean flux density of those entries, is 0.76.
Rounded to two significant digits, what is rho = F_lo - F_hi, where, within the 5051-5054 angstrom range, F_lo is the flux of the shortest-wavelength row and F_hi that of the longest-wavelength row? -1.1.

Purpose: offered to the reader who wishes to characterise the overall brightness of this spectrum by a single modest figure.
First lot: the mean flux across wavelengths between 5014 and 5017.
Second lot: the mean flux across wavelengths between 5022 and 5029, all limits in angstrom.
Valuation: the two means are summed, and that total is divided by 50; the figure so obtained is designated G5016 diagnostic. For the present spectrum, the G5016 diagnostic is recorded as 0.576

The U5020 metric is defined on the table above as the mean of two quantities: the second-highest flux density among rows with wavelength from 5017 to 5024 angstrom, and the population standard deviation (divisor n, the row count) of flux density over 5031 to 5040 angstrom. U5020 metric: 9.0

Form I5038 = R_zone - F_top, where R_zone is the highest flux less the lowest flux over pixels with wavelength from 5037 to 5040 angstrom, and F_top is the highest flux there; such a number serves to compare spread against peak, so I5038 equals -17.6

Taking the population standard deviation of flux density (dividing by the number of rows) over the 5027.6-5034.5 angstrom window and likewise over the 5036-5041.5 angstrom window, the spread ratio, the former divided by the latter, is 2.2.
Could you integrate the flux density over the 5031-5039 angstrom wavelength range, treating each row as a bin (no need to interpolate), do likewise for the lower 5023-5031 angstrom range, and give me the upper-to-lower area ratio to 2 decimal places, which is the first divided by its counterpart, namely 1.16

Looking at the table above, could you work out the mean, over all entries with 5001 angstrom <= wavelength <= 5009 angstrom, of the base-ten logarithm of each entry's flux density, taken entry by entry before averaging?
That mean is 1.186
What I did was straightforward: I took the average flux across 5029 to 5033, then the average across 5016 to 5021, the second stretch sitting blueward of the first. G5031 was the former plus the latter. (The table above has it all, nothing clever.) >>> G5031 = 32.7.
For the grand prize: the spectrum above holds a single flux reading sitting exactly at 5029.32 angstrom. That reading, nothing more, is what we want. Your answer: 16.7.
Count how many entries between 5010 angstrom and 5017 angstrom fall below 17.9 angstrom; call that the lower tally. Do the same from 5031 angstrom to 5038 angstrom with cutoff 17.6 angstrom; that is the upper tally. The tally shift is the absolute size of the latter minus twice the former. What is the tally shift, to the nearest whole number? 12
